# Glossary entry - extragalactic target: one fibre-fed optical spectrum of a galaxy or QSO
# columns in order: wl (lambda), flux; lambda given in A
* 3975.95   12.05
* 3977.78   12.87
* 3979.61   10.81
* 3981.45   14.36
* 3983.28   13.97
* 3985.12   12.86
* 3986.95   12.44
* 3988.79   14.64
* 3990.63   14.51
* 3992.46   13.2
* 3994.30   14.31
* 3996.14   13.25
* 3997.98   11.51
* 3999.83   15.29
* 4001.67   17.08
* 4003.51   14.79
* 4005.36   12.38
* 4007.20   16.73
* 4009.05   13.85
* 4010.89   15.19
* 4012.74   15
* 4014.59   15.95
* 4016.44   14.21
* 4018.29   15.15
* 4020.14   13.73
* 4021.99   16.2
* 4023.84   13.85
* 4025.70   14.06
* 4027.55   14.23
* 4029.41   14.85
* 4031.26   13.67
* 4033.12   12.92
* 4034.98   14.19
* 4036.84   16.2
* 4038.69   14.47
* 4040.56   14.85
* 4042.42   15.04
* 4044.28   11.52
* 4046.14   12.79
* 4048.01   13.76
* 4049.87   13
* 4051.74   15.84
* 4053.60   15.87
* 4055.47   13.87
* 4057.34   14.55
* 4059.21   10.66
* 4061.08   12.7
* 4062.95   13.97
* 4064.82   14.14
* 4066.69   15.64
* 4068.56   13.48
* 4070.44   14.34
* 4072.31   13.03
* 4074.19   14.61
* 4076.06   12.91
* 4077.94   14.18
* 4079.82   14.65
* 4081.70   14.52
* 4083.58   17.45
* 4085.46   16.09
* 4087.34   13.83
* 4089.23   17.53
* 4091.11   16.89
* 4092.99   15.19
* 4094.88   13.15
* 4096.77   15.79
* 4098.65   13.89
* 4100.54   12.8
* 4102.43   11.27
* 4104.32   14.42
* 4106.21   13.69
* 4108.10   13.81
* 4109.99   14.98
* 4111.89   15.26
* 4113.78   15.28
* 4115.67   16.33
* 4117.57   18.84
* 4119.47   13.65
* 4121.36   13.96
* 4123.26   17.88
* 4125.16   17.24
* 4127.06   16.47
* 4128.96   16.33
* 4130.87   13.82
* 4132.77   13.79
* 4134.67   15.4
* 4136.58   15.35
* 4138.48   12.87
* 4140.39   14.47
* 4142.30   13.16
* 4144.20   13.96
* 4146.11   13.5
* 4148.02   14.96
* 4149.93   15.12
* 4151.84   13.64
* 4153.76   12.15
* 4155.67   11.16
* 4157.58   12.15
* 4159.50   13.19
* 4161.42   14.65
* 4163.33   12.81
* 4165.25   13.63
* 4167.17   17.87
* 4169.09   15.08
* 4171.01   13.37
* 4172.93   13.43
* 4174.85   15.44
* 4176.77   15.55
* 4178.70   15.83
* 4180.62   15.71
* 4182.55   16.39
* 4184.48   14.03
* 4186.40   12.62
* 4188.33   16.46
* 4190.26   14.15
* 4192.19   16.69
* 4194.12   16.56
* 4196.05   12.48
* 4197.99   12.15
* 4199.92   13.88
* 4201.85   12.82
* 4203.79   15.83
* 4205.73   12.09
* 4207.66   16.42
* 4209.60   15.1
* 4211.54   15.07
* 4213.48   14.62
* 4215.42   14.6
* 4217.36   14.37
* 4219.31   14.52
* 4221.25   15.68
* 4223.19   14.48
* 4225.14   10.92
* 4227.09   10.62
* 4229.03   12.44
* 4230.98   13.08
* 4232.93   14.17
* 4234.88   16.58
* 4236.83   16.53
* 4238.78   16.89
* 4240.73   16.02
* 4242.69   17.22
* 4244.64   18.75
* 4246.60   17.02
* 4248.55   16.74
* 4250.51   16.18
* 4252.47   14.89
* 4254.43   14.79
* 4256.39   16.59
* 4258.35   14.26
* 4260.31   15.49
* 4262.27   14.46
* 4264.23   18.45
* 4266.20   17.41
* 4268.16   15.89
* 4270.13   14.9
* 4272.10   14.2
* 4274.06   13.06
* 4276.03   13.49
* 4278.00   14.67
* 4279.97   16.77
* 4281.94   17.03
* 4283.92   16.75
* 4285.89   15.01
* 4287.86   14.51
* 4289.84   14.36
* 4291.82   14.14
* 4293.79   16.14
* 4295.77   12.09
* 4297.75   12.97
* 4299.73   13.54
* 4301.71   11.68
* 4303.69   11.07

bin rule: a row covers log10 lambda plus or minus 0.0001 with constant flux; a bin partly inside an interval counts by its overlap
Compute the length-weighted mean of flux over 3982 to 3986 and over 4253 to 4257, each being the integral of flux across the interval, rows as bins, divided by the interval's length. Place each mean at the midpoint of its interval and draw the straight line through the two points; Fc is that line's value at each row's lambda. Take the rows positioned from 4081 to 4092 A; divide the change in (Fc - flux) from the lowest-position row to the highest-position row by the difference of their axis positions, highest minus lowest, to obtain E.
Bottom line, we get -0.2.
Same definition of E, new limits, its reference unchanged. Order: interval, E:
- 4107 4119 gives -0.5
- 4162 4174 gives -0.1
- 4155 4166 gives -0.3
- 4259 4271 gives 0.1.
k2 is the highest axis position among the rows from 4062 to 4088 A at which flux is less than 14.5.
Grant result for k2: 4087.34 A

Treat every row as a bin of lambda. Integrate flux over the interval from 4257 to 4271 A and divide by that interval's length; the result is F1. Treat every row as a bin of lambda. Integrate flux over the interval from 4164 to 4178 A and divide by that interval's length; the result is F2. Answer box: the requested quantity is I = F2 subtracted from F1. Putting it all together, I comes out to 1.0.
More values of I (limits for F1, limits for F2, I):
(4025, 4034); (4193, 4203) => 0.3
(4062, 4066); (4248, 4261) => -1.4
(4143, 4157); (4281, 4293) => -1.8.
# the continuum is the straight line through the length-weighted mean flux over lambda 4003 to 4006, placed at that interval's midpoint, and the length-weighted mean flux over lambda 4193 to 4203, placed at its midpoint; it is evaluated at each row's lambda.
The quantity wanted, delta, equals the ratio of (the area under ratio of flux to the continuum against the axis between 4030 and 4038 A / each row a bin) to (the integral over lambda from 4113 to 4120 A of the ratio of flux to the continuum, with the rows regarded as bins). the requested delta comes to 1.01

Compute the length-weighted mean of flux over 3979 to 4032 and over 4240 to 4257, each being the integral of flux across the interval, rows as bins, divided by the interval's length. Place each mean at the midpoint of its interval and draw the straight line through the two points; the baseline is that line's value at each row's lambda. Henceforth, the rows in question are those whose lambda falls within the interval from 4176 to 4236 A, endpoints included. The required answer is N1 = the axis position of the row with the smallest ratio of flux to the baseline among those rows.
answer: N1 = 4227.09 A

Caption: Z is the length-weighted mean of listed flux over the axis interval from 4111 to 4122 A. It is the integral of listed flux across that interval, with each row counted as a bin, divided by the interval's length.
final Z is 15.6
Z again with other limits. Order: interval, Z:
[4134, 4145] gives 14.2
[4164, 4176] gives 14.8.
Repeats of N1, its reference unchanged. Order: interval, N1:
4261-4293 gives 4274.06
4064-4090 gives 4076.06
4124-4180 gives 4155.67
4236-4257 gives 4254.43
